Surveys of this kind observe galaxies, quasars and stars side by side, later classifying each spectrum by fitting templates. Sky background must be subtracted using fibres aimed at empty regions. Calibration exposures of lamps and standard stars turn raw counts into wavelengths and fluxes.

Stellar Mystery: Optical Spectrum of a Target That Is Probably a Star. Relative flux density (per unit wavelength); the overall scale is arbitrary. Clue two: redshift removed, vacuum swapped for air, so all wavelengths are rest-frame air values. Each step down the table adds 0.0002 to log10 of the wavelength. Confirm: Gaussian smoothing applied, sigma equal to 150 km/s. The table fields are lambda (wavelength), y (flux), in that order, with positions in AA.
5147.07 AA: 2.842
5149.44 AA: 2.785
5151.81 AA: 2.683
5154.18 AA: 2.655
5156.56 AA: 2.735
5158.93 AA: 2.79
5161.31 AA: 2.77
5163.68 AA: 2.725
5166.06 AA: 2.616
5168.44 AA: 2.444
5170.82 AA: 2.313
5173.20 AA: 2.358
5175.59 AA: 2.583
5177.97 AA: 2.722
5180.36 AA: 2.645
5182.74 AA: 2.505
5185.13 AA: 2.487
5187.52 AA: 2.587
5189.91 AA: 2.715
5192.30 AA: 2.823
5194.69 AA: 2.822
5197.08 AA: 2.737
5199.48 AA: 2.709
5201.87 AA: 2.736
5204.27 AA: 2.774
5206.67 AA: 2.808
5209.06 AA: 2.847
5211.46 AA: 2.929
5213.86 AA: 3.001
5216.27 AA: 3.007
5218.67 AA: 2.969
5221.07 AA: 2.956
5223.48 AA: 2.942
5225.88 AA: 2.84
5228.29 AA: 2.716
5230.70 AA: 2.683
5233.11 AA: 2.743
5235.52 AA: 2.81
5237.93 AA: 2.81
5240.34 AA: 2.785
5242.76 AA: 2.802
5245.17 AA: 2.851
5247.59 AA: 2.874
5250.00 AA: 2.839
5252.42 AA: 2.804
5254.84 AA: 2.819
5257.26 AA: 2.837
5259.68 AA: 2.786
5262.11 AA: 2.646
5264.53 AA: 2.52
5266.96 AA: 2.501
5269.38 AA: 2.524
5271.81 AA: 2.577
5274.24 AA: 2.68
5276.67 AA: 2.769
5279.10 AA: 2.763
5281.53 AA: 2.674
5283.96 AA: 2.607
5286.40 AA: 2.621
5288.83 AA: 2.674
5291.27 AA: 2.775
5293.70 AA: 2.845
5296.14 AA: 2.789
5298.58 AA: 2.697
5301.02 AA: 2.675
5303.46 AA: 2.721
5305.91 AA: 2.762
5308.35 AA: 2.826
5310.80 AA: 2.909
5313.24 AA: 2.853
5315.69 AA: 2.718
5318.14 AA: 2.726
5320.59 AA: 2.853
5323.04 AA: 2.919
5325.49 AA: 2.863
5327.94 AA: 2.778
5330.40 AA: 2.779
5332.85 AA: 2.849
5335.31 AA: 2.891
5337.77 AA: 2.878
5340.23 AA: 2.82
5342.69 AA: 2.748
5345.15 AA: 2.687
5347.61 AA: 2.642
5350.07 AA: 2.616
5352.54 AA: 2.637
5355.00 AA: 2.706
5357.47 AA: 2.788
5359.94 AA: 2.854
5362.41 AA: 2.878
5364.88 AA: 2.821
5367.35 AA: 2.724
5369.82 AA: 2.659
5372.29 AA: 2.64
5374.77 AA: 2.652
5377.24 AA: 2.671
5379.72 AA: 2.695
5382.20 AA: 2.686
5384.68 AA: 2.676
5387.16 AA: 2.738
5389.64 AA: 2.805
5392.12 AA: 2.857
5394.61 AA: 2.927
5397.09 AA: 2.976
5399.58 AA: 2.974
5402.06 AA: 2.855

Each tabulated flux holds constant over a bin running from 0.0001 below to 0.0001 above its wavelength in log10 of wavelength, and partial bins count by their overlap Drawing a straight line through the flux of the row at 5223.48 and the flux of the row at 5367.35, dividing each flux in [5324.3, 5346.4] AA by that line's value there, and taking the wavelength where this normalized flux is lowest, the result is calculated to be 5345.15 AA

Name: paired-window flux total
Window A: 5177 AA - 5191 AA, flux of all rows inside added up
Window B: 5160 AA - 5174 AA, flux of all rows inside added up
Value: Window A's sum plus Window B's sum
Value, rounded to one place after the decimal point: 30.9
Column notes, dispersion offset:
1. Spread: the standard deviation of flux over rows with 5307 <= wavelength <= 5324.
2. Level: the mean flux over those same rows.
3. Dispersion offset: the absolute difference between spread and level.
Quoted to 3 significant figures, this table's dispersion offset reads 2.75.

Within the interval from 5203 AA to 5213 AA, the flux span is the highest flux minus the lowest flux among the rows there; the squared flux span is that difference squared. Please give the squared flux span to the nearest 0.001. 0.024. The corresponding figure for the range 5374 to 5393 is 0.042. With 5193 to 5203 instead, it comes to 0.013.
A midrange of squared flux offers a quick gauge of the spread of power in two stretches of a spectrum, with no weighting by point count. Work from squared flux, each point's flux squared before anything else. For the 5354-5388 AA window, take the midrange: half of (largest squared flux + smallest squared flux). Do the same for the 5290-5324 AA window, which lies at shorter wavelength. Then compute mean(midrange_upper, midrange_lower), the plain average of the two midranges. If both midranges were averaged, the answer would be 7.7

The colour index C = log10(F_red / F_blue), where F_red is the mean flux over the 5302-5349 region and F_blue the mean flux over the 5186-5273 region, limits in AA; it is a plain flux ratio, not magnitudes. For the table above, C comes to 0.003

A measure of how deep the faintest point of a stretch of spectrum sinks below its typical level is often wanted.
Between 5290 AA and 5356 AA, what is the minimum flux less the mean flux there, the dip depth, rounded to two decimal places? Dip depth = -0.16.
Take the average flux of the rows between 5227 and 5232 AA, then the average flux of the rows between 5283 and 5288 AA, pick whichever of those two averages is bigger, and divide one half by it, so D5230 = 0.185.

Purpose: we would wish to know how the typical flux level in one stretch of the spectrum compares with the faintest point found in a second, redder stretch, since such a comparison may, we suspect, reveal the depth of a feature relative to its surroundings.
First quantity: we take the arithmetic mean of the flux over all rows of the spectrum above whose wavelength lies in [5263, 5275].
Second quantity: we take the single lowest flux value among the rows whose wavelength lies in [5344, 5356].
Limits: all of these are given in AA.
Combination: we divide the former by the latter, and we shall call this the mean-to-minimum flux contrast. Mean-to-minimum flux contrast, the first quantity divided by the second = 0.98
